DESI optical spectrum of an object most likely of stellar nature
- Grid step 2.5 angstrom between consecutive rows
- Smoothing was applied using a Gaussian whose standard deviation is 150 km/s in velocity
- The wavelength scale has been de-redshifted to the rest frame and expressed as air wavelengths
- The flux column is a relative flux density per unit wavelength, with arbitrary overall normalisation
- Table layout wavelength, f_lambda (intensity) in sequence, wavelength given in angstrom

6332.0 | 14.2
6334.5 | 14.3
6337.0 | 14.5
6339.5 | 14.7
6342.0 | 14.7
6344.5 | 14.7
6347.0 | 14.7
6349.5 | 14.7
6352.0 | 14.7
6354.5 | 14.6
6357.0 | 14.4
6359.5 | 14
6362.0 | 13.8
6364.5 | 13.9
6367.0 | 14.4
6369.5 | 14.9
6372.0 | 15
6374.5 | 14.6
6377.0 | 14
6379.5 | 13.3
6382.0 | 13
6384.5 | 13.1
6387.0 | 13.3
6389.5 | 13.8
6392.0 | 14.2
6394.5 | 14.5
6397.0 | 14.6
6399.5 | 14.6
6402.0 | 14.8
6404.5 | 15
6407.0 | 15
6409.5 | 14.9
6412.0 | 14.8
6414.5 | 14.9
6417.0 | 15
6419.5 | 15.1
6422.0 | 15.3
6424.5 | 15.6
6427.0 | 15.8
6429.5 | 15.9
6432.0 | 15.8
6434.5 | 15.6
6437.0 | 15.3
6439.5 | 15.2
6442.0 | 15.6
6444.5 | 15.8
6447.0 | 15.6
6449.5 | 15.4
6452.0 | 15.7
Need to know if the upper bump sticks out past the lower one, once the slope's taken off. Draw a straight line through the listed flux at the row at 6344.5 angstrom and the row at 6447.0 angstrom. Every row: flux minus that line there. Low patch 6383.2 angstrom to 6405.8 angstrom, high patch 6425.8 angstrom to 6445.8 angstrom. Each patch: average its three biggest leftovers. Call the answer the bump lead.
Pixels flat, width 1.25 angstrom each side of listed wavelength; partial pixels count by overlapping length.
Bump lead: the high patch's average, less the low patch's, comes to 0.8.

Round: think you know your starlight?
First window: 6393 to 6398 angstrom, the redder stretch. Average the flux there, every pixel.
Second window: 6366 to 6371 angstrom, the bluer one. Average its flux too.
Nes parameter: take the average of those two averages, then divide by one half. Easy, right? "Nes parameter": 29.2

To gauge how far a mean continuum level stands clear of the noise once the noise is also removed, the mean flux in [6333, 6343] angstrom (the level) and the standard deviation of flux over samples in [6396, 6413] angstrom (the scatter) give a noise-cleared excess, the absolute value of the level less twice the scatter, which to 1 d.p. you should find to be 14.2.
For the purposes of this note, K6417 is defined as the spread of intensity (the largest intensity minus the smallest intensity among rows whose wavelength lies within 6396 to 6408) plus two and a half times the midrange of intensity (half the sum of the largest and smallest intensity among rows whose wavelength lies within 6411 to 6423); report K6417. 38.0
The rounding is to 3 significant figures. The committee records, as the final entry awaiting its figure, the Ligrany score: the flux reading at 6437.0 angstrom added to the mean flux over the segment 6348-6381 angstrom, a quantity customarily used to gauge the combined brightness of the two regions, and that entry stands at 29.6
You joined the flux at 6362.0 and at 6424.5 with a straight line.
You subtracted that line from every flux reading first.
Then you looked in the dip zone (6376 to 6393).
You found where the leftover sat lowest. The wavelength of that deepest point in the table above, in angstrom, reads 6382.0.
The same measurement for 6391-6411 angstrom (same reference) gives 6392.0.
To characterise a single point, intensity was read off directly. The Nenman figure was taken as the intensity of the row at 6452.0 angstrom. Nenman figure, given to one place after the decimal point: 15.7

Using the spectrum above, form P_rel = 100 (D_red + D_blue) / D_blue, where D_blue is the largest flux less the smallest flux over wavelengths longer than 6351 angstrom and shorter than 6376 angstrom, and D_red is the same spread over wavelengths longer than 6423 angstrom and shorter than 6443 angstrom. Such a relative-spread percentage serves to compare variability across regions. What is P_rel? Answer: 158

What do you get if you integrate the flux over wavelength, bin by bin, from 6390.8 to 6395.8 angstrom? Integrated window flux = 72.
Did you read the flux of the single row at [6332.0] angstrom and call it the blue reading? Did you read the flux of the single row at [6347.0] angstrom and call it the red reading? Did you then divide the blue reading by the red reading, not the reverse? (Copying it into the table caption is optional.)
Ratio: 0.97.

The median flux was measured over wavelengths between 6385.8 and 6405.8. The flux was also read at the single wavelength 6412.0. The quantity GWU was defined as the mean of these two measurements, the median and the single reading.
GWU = 14.7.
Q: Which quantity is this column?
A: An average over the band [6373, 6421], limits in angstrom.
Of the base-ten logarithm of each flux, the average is 1.16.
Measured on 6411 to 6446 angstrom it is 1.19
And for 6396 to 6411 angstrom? 1.17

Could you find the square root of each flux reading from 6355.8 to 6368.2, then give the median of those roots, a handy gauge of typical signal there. 3.74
